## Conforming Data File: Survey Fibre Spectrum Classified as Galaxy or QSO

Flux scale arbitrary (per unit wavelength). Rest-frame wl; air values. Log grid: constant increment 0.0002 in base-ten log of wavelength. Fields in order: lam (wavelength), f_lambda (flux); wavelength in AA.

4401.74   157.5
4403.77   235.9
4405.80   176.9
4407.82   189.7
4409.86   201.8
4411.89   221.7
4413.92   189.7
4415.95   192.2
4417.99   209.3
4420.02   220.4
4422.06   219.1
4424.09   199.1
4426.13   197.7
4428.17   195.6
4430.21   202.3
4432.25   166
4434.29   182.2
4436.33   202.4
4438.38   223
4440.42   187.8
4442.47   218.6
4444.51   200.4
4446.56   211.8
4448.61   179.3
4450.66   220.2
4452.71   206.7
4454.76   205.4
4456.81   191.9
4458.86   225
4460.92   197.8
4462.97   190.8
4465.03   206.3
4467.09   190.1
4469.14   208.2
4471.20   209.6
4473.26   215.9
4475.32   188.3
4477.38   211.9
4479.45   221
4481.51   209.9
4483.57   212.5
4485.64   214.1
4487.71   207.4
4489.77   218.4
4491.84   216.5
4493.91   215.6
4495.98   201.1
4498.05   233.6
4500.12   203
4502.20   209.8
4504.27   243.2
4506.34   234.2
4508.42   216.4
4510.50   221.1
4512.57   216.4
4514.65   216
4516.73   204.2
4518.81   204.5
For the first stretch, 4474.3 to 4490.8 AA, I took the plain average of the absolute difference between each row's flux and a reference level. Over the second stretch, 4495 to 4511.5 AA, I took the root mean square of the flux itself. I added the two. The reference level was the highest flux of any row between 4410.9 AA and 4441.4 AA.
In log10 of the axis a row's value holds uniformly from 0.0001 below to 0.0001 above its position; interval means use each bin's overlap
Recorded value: 233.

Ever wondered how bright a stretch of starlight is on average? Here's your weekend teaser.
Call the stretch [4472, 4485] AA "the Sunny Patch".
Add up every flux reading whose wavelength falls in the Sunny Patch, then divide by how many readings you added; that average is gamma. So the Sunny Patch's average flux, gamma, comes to 210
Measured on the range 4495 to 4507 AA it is 221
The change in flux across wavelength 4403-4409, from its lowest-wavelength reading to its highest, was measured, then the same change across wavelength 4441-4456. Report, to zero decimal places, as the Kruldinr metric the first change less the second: -33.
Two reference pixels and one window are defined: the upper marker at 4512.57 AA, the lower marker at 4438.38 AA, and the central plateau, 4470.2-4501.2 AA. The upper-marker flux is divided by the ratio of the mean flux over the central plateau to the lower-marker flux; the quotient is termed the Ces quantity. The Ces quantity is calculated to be 228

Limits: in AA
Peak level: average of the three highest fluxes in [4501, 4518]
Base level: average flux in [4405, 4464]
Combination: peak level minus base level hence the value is 32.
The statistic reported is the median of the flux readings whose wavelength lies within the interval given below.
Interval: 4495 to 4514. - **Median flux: 216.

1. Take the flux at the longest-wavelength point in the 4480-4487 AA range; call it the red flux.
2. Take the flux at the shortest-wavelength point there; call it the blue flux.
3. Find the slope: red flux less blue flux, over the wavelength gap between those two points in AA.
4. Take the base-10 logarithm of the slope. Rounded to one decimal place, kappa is 0.0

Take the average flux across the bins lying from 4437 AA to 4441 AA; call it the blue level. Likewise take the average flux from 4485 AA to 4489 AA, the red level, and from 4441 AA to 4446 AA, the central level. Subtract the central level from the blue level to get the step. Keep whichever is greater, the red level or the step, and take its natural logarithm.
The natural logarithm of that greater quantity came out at 5.35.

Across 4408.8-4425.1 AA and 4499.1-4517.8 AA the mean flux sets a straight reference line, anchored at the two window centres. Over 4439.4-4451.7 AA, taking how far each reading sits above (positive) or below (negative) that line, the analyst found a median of -4.2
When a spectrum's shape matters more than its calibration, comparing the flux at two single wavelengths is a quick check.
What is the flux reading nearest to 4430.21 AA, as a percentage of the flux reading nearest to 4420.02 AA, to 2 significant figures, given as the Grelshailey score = 92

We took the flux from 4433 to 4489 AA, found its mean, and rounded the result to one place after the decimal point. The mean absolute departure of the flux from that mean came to 10.4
